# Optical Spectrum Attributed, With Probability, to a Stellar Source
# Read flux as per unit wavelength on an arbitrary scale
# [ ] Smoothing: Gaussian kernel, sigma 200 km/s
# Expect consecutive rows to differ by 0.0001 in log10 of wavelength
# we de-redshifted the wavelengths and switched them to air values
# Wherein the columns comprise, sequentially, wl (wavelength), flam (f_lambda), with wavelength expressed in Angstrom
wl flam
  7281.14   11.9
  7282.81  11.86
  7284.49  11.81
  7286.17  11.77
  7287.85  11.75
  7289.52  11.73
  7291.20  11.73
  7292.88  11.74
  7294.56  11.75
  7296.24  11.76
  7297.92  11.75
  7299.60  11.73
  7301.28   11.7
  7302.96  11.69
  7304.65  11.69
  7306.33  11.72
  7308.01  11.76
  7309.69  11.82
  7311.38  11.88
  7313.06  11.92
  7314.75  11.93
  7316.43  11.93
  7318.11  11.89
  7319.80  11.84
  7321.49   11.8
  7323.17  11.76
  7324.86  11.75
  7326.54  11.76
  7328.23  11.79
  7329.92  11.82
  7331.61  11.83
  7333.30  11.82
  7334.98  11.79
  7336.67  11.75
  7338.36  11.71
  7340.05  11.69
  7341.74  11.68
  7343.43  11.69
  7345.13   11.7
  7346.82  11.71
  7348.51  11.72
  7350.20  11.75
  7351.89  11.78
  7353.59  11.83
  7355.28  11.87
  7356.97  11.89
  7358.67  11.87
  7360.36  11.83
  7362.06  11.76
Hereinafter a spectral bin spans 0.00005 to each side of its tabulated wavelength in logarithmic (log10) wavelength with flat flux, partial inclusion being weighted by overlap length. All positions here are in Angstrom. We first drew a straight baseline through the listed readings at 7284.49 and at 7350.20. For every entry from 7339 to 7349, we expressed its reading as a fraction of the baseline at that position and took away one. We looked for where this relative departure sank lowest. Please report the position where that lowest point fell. 7341.74 Angstrom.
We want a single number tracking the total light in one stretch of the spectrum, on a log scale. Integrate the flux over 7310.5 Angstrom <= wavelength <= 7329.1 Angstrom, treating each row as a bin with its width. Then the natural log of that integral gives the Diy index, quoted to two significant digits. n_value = 5.4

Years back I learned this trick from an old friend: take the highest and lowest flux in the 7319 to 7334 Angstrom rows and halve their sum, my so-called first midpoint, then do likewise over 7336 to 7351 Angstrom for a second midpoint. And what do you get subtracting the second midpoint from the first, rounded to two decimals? 0.08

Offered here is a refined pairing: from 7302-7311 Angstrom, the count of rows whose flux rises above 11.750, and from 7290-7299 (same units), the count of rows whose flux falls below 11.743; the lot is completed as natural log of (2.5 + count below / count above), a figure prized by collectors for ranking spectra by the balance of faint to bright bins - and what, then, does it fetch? 1.25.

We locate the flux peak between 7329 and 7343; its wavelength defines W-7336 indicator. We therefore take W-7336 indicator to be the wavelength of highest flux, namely 7331.61 Angstrom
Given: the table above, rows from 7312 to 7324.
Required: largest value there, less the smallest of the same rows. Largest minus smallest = 0.17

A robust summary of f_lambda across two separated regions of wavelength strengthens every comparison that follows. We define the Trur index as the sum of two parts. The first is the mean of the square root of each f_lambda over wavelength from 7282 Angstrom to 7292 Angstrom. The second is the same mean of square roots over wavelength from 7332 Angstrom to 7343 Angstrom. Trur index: 6.86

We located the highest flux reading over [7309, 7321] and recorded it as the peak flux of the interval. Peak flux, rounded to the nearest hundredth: 11.93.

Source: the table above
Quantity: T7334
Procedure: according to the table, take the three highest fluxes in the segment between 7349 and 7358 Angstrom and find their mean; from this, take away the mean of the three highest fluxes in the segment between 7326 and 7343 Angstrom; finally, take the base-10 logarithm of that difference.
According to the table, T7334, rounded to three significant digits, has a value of -1.40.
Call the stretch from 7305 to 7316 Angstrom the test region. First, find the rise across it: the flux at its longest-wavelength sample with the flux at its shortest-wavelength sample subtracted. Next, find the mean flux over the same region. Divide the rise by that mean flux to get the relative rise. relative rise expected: 0.018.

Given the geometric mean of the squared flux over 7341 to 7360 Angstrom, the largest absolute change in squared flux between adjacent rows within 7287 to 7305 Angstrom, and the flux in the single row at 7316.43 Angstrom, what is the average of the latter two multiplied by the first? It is 875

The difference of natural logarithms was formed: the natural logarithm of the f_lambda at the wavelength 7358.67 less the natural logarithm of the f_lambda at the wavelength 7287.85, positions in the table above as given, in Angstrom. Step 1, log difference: 0.010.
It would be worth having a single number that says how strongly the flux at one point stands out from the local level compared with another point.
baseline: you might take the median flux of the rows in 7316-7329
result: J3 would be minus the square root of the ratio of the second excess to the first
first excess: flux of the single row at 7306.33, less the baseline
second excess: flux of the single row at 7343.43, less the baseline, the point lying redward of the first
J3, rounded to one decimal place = -1.2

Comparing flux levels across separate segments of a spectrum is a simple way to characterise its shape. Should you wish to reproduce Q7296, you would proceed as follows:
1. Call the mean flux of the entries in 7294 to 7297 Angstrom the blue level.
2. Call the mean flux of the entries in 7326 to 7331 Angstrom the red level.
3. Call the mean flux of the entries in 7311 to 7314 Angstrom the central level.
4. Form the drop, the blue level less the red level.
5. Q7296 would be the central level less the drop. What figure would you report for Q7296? 11.9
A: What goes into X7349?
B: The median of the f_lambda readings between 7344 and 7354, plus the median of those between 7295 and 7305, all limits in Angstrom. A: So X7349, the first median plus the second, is 23.45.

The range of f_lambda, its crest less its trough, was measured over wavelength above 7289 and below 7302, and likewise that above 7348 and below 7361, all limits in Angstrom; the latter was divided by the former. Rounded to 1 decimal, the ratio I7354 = 2.8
